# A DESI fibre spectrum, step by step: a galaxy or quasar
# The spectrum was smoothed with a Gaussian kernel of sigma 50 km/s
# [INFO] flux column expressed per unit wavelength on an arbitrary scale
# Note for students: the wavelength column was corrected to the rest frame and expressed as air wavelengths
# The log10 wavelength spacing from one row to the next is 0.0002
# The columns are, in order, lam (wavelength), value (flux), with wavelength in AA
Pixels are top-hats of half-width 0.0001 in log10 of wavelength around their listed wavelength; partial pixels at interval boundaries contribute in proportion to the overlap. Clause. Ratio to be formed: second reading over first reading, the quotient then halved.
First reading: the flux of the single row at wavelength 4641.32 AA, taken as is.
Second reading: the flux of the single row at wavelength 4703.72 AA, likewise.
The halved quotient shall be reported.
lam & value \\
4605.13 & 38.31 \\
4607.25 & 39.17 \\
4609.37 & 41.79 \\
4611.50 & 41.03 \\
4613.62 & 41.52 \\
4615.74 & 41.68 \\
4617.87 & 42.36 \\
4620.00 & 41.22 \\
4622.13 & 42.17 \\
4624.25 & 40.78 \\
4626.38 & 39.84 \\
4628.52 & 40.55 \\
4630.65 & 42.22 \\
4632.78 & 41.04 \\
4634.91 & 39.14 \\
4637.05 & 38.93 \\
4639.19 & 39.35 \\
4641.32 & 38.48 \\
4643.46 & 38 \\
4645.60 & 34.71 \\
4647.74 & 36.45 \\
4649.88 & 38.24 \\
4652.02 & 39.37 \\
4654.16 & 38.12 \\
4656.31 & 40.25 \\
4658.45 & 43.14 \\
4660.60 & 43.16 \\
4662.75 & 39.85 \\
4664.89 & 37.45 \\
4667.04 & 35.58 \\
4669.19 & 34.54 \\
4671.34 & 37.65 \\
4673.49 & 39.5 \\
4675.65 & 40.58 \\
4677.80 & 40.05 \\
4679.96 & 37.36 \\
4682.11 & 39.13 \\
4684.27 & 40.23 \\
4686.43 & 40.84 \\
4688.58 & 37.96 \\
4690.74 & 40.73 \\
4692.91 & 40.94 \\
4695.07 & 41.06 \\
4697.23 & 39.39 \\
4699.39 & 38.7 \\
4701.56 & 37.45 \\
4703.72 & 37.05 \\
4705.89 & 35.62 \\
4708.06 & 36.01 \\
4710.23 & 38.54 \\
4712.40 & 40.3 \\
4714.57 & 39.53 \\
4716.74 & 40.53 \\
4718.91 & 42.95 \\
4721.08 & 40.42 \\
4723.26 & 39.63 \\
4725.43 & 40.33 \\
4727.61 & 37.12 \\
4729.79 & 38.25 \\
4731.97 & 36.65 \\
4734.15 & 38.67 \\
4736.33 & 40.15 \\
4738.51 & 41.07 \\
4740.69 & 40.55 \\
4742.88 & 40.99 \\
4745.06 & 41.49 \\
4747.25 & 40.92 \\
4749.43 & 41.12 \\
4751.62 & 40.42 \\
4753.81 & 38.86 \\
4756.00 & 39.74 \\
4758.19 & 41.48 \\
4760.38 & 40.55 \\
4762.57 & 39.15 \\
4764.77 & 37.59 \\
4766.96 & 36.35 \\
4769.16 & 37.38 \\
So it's 0.481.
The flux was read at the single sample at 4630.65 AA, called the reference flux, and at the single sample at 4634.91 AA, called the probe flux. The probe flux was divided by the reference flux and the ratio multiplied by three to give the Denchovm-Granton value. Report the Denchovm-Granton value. 2.78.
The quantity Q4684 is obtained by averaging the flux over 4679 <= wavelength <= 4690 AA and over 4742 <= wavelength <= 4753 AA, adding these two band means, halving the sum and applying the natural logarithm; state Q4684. 3.69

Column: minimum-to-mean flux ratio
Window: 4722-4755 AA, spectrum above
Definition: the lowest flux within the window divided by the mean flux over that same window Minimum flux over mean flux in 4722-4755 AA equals 0.92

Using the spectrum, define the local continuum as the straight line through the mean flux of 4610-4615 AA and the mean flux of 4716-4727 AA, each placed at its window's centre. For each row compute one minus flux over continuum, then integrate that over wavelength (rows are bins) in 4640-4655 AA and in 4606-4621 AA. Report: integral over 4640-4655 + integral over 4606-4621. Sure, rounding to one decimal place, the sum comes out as 1.3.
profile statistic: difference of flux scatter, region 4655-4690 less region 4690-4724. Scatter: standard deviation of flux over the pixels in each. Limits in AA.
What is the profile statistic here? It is 0.4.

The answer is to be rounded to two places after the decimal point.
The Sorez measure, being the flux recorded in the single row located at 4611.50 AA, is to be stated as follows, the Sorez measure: 41.03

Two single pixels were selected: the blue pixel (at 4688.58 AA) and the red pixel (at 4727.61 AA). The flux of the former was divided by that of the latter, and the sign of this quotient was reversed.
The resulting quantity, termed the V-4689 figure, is -1.02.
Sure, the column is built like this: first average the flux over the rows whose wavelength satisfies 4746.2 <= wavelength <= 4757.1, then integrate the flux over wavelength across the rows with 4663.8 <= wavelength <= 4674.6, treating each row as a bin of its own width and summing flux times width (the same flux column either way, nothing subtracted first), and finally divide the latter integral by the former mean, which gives 9.9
